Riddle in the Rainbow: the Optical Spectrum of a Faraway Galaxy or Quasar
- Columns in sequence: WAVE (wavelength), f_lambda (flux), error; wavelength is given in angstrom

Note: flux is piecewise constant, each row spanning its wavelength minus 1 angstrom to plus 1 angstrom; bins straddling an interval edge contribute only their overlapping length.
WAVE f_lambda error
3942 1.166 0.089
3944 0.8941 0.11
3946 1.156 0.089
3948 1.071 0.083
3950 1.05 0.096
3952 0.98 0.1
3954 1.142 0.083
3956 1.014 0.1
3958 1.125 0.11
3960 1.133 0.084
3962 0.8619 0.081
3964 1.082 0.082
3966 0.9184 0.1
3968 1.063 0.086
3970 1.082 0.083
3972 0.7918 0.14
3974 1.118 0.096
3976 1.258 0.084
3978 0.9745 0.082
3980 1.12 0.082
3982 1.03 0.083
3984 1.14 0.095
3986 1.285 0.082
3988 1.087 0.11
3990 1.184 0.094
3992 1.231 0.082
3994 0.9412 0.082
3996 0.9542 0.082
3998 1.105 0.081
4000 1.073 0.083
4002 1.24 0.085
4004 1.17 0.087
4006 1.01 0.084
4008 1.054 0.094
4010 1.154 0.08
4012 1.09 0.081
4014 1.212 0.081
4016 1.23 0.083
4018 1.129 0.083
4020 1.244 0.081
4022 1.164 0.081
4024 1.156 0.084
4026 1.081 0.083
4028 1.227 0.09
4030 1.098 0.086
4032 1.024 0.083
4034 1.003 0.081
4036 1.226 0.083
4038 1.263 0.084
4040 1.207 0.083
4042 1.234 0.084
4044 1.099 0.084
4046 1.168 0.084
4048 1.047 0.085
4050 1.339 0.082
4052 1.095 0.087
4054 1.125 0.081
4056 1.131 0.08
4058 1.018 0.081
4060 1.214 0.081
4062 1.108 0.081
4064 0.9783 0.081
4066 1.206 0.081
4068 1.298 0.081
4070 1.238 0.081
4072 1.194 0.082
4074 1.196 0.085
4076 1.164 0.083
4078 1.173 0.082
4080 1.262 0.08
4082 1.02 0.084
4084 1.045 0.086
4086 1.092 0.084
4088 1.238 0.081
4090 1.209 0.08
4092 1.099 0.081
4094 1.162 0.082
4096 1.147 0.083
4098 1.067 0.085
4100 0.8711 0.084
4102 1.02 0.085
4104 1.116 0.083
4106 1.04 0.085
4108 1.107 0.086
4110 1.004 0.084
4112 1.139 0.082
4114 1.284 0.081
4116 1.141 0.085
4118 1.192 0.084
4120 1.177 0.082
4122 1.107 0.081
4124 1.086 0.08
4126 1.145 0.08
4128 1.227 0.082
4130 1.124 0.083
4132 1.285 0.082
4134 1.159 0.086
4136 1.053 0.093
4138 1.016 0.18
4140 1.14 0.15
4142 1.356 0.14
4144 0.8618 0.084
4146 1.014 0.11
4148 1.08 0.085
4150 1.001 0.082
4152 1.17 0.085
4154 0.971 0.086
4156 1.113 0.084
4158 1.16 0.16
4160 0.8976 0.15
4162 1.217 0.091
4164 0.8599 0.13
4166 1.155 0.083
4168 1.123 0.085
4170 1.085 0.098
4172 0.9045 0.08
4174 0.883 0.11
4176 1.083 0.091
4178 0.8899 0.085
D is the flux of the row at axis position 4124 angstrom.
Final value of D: 1.086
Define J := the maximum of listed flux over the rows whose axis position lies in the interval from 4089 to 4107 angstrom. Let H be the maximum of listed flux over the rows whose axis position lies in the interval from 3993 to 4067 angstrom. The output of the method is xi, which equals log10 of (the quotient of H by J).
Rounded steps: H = 1.339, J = 1.209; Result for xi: 0.044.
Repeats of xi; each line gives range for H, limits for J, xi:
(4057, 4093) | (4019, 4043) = 0.012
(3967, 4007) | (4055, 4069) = -0.004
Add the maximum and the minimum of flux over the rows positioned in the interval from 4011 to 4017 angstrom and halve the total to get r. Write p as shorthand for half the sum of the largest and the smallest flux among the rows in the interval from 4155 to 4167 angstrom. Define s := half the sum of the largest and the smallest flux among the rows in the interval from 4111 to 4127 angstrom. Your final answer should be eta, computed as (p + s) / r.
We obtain 1.92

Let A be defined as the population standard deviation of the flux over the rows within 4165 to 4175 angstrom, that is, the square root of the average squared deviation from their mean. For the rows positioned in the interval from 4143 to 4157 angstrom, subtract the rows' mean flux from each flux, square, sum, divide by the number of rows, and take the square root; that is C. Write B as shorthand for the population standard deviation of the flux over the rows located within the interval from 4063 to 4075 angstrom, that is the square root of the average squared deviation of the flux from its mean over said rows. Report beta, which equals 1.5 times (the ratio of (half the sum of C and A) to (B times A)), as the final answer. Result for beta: 14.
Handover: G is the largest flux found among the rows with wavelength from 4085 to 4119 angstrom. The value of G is 1.284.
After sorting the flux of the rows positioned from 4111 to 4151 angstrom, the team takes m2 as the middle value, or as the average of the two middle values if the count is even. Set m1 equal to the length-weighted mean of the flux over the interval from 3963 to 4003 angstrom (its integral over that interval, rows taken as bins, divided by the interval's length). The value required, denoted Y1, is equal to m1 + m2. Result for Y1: 2.22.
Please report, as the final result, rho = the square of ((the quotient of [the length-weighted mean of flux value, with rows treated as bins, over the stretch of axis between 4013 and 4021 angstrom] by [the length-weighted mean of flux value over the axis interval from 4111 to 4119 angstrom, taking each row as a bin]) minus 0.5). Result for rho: 0.26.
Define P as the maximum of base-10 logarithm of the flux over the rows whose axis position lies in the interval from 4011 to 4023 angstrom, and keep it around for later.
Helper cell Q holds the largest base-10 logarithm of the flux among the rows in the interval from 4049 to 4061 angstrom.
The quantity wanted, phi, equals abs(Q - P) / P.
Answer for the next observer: 0.34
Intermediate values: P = 0.095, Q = 0.127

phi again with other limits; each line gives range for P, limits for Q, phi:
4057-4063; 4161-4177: 0.01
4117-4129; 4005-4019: 0.01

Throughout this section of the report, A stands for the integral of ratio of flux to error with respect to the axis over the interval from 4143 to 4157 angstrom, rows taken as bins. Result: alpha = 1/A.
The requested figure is 0.0060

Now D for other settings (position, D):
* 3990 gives 1.184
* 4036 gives 1.226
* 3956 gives 1.014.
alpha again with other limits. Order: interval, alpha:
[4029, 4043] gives 0.0052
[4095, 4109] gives 0.0057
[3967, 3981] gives 0.0060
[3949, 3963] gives 0.0063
